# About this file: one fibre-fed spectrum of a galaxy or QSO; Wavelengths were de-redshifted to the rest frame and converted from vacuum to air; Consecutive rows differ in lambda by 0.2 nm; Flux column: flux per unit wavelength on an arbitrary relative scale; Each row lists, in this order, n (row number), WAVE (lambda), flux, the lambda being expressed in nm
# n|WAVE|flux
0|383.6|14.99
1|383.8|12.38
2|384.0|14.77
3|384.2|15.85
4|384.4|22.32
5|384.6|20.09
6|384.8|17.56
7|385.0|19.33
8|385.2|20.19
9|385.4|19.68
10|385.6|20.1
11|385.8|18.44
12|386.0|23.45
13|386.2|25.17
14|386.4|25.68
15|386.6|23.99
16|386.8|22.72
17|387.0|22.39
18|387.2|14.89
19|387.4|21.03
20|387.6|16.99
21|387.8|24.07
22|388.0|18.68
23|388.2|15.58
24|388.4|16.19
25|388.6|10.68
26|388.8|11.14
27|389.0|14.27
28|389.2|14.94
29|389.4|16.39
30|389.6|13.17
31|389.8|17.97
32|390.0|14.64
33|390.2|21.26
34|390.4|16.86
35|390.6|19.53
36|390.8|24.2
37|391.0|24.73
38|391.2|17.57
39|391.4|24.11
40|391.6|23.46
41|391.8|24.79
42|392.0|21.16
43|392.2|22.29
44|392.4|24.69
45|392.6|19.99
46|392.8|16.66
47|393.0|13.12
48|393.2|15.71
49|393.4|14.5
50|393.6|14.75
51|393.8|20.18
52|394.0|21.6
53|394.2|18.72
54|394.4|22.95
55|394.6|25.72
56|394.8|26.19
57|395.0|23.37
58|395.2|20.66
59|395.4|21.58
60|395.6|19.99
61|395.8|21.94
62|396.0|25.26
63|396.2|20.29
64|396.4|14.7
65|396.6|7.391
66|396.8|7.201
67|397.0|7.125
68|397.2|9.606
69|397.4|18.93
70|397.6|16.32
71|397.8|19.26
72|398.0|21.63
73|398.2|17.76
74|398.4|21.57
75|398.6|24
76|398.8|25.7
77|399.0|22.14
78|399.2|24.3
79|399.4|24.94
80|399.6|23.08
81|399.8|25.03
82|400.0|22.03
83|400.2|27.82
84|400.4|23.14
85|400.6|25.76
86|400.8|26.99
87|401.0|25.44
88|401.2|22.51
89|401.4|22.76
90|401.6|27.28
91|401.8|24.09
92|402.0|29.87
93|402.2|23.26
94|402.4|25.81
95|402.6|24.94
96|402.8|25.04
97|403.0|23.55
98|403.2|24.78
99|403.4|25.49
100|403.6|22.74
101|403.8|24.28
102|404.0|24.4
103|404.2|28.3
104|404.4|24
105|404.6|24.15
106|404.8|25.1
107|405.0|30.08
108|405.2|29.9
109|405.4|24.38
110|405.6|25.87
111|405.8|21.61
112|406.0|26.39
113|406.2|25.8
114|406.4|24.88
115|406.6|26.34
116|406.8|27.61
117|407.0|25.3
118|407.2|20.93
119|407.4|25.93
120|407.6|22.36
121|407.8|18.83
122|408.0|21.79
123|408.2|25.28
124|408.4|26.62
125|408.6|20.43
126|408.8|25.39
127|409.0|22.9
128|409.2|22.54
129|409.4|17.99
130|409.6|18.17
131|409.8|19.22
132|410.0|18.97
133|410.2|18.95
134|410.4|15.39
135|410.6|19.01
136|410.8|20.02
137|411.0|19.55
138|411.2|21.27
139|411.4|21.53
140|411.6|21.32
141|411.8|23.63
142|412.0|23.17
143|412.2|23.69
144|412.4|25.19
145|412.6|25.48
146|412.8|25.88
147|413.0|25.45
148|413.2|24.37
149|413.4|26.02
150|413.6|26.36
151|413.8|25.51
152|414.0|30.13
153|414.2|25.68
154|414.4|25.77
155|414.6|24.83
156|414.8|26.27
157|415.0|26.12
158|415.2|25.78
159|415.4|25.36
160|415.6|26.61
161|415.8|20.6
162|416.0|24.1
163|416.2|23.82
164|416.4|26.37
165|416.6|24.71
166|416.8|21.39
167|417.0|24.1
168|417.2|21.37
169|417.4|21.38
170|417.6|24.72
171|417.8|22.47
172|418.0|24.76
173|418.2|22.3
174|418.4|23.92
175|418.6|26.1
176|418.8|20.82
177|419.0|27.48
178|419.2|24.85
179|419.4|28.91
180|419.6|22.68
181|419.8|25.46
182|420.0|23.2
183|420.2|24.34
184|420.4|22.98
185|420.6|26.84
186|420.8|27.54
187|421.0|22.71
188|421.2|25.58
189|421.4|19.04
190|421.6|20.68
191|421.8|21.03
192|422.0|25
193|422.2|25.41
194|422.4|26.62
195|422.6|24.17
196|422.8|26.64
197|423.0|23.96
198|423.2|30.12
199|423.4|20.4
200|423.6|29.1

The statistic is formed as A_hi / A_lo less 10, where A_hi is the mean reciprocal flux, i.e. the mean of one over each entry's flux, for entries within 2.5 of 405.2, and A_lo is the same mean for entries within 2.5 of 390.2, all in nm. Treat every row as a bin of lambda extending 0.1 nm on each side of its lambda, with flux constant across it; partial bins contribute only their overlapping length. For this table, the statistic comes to -9.3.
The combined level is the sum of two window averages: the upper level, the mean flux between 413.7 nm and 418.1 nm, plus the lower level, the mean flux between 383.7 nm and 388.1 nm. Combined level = 45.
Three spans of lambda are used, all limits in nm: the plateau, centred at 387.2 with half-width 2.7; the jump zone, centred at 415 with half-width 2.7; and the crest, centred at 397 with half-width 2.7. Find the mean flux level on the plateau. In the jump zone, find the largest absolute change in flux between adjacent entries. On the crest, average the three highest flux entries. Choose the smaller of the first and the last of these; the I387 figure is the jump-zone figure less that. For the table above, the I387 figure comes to -12.7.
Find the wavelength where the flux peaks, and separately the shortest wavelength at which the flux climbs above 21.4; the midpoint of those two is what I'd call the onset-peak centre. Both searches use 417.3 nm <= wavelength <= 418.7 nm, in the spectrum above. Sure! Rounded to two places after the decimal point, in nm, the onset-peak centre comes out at 418.10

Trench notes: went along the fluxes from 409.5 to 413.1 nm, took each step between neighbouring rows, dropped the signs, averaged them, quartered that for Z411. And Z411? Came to 0.266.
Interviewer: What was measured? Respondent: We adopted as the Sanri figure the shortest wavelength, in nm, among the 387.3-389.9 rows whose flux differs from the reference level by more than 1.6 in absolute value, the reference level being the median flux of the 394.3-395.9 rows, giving 387.6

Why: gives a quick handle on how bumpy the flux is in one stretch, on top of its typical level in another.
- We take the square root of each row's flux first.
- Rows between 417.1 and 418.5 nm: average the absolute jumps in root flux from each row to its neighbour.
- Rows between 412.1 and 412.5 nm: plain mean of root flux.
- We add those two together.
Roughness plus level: 5.1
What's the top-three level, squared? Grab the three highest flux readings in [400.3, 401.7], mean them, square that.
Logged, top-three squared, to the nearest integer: 712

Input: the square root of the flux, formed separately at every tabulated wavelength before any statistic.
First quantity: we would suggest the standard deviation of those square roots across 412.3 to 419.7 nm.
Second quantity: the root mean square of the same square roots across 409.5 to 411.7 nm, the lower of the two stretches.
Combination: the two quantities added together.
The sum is 4.6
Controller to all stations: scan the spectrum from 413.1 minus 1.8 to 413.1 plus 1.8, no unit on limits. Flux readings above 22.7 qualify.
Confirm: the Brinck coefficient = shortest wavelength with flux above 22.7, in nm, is 411.8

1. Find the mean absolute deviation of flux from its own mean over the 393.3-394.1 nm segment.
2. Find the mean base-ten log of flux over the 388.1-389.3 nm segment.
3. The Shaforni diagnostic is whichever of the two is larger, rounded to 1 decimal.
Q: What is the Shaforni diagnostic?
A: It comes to 3.1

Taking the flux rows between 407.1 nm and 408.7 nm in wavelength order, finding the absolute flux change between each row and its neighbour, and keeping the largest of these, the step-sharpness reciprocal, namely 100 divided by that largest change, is 16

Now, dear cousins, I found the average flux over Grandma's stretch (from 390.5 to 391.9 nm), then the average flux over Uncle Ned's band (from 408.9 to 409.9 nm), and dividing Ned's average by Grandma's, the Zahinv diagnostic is 0.89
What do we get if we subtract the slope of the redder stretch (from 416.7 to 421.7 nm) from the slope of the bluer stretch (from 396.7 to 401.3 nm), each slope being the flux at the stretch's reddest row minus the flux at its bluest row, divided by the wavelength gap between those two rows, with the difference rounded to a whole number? 4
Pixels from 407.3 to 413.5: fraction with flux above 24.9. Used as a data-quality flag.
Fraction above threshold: 0.29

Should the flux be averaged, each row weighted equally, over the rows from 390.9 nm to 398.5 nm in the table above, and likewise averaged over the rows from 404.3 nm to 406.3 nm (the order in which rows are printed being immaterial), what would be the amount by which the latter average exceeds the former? 6.6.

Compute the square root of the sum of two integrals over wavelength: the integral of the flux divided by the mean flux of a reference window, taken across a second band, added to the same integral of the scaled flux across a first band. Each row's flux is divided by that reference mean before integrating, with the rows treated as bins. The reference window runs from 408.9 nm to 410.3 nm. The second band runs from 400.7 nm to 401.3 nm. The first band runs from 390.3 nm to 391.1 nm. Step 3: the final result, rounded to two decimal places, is 1.27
